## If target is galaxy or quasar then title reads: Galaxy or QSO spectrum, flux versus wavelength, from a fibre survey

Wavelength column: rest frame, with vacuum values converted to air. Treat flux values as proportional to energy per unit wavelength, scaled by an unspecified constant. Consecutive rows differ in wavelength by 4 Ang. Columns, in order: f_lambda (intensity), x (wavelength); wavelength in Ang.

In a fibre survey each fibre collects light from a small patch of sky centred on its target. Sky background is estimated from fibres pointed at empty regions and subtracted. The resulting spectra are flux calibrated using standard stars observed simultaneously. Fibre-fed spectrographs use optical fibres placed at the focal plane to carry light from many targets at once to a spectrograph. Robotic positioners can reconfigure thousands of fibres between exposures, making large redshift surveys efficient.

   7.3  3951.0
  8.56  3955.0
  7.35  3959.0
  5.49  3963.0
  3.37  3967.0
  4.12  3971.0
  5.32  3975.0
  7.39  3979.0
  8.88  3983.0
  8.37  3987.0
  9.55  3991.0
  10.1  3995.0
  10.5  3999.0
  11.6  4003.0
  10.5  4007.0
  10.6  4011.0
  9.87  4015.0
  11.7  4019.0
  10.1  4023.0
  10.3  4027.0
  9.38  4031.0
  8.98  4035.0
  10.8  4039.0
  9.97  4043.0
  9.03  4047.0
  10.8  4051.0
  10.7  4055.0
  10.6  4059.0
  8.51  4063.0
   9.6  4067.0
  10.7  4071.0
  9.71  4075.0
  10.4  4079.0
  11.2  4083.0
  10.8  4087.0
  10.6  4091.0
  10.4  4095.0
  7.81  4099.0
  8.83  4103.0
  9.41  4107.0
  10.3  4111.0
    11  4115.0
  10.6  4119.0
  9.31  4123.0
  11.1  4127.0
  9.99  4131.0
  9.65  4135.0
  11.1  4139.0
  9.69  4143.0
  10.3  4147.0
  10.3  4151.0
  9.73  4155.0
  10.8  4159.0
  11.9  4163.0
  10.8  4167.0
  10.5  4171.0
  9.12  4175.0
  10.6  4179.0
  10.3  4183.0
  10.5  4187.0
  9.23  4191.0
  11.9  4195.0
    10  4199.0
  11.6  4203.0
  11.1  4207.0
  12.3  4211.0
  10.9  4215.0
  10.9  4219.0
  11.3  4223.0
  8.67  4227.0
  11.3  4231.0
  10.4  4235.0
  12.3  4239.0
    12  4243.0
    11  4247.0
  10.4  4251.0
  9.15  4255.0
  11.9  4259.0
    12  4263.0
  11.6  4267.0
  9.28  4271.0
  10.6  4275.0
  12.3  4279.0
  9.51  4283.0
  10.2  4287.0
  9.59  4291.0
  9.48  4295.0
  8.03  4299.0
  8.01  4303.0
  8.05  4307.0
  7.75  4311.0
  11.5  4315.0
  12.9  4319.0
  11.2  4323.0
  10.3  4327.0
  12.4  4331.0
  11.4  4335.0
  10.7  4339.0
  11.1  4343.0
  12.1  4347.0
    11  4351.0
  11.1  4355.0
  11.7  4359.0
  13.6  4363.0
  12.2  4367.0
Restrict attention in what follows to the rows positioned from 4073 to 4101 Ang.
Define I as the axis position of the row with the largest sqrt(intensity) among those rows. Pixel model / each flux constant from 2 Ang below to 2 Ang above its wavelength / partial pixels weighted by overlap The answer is 4083.0 Ang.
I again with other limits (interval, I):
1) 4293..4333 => 4319.0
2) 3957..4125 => 4019.0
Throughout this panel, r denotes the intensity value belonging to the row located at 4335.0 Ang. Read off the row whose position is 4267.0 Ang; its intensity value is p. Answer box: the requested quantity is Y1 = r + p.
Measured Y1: 23.0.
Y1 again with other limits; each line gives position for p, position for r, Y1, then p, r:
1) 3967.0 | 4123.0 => 12.7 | 3.37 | 9.31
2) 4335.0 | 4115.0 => 22.4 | 11.4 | 11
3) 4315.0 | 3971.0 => 15.6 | 11.5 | 4.12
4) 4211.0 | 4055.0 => 23.0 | 12.3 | 10.7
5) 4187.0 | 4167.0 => 21.3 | 10.5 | 10.8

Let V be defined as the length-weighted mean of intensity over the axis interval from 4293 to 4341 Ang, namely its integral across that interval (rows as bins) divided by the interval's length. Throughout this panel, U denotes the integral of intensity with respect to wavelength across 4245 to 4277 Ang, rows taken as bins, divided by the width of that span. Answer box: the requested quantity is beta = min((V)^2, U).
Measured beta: 10.7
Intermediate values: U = 10.7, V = 10.1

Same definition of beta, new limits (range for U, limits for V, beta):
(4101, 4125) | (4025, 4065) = 9.9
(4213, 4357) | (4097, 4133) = 10.6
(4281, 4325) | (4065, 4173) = 9.7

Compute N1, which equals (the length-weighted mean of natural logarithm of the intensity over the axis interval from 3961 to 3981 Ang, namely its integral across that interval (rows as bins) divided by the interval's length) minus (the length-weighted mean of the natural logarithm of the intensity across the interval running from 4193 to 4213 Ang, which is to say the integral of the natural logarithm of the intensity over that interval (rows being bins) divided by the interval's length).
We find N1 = -0.83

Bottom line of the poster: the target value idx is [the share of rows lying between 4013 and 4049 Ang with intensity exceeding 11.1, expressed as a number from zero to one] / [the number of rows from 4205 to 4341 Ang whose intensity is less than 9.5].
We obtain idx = 0.01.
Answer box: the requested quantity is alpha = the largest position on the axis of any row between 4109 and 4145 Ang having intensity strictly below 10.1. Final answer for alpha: 4143.0 Ang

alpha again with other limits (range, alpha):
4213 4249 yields 4227.0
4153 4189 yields 4175.0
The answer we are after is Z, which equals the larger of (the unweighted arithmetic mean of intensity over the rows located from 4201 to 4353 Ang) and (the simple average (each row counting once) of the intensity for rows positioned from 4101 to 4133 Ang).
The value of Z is 10.69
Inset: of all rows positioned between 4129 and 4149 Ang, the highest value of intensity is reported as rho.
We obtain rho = 11.1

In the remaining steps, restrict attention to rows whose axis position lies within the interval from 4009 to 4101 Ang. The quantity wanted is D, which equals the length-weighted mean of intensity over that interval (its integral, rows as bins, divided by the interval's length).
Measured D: 10.1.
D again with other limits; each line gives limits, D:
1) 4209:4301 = 10.7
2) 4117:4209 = 10.4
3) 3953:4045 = 8.8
